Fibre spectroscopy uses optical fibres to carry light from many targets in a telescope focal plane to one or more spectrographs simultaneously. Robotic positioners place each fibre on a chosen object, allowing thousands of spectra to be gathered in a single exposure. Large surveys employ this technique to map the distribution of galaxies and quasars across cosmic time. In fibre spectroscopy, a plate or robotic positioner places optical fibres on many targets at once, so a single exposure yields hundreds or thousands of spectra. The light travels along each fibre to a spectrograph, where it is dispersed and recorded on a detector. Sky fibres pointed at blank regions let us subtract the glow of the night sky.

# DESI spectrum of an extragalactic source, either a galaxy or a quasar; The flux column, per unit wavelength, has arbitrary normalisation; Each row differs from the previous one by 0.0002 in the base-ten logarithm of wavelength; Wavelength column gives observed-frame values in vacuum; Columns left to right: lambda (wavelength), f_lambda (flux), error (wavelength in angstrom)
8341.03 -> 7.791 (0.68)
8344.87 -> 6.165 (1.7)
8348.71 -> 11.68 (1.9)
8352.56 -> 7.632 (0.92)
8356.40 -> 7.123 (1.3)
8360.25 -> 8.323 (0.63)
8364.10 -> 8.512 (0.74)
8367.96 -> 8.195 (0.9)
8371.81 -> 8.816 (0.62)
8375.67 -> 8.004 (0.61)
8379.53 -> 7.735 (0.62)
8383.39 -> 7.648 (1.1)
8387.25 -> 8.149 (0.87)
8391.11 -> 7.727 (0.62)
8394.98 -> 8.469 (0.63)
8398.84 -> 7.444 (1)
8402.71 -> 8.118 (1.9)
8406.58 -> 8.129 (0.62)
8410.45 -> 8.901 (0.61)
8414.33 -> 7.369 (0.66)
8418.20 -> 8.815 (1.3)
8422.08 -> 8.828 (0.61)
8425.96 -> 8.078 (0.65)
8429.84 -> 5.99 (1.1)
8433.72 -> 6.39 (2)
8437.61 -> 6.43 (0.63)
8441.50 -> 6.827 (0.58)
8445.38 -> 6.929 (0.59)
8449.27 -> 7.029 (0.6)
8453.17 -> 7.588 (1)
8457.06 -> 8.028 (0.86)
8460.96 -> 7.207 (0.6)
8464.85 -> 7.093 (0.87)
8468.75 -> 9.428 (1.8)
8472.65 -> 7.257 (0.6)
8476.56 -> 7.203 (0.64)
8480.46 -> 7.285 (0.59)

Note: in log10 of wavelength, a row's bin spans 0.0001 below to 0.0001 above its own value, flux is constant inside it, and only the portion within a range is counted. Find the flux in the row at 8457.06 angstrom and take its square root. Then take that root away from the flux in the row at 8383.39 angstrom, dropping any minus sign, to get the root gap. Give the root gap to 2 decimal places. 4.81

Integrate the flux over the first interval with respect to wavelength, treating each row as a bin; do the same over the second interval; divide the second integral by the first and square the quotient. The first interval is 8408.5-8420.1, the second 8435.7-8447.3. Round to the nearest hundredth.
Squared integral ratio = 0.65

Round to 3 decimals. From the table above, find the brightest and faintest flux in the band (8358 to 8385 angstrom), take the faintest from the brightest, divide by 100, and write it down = 0.012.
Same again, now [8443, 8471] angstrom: 0.025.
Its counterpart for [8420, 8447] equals 0.028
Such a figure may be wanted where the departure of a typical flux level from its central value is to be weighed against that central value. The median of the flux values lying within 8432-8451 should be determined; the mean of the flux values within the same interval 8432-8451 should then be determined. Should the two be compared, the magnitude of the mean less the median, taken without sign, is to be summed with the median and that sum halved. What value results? 3.5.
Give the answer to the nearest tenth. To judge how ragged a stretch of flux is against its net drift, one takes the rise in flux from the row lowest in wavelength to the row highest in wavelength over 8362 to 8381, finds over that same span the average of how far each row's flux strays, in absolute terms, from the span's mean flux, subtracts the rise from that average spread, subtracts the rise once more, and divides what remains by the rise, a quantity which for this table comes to -2.4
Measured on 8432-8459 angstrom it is -1.7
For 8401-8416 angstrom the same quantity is -2.5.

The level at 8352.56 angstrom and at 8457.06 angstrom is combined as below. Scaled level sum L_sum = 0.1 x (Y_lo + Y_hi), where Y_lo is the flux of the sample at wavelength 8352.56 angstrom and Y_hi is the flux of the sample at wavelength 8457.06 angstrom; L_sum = 1.57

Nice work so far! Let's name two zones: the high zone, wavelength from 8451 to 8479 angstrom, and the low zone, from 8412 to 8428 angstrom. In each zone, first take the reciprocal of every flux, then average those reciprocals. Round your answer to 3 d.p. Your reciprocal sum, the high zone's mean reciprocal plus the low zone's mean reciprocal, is 0.253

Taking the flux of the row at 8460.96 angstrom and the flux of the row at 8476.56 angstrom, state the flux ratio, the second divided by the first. 1.00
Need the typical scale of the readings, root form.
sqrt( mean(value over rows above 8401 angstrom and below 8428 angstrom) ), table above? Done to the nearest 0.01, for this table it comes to 2.88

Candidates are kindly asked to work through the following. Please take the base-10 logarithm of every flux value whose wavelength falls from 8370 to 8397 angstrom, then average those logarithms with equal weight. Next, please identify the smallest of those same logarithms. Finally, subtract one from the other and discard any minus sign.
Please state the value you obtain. 0.023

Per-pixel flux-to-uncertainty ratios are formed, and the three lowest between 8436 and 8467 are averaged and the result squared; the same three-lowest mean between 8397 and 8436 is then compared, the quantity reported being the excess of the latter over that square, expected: -66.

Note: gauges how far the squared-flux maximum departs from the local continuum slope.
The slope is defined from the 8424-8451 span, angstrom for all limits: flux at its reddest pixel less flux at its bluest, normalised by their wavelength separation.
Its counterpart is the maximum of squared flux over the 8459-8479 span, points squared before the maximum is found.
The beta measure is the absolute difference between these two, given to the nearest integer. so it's 89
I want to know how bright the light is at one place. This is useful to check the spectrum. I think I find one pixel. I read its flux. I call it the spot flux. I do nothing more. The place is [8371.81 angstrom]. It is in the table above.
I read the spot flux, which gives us 8.816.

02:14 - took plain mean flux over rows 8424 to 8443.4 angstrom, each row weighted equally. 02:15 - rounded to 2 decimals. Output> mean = 6.74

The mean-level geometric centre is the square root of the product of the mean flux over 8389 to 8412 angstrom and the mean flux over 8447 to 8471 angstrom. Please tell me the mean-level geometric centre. 7.9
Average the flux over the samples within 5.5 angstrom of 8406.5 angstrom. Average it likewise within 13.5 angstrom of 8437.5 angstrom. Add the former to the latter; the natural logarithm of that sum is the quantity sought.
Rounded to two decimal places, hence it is 2.72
